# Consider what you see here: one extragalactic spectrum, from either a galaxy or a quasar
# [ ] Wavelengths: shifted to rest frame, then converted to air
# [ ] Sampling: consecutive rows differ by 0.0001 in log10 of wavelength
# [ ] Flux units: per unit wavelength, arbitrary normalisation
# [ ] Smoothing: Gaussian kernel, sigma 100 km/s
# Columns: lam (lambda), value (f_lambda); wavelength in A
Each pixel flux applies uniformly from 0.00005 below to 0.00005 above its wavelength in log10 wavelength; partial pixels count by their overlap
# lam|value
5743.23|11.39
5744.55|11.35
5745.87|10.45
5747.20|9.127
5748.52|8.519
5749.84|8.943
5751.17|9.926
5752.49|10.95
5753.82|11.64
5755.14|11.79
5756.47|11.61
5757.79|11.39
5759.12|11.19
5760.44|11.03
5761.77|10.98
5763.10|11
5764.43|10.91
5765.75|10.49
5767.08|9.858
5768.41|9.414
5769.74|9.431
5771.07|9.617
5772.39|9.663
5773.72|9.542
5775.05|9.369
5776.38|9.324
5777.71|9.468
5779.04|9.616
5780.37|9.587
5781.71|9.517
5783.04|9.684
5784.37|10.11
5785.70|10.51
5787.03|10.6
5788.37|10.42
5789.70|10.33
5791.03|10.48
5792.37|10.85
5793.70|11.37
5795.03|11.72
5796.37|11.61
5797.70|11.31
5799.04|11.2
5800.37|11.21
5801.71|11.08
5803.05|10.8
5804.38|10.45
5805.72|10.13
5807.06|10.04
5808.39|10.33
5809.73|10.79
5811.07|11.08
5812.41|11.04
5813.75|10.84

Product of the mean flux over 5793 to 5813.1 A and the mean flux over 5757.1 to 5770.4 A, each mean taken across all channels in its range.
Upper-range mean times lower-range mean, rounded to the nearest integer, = 116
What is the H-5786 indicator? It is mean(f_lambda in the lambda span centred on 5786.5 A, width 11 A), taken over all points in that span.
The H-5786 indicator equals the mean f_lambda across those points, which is 10.21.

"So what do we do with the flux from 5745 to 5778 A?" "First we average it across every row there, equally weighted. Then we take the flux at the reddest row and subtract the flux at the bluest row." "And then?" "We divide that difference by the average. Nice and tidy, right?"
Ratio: -0.10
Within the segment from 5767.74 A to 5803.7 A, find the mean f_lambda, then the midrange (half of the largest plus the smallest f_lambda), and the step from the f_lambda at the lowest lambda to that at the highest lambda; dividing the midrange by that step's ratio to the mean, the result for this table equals 78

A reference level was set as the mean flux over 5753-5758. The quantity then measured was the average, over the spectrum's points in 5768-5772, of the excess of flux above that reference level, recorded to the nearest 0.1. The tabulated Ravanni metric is -2.1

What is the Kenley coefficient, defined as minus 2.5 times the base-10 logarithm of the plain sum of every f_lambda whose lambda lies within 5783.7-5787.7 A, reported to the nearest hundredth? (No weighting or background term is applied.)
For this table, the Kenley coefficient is -3.74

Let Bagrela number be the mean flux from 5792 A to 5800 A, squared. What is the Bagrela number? 129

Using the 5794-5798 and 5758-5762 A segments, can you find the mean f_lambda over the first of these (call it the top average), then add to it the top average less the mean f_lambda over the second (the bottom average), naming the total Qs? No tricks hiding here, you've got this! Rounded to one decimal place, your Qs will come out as 12.0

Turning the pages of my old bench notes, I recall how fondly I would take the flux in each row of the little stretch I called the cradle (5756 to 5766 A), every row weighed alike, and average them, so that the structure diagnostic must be 11.1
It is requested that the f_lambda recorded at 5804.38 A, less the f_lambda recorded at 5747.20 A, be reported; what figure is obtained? 1.3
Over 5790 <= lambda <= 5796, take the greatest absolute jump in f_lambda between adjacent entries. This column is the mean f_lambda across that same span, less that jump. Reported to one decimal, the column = 10.6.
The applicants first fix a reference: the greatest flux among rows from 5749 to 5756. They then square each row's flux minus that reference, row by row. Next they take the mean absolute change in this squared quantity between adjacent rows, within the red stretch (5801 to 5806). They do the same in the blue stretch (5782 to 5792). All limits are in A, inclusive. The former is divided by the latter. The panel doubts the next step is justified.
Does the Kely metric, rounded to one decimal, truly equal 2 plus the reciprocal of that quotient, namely 2.9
